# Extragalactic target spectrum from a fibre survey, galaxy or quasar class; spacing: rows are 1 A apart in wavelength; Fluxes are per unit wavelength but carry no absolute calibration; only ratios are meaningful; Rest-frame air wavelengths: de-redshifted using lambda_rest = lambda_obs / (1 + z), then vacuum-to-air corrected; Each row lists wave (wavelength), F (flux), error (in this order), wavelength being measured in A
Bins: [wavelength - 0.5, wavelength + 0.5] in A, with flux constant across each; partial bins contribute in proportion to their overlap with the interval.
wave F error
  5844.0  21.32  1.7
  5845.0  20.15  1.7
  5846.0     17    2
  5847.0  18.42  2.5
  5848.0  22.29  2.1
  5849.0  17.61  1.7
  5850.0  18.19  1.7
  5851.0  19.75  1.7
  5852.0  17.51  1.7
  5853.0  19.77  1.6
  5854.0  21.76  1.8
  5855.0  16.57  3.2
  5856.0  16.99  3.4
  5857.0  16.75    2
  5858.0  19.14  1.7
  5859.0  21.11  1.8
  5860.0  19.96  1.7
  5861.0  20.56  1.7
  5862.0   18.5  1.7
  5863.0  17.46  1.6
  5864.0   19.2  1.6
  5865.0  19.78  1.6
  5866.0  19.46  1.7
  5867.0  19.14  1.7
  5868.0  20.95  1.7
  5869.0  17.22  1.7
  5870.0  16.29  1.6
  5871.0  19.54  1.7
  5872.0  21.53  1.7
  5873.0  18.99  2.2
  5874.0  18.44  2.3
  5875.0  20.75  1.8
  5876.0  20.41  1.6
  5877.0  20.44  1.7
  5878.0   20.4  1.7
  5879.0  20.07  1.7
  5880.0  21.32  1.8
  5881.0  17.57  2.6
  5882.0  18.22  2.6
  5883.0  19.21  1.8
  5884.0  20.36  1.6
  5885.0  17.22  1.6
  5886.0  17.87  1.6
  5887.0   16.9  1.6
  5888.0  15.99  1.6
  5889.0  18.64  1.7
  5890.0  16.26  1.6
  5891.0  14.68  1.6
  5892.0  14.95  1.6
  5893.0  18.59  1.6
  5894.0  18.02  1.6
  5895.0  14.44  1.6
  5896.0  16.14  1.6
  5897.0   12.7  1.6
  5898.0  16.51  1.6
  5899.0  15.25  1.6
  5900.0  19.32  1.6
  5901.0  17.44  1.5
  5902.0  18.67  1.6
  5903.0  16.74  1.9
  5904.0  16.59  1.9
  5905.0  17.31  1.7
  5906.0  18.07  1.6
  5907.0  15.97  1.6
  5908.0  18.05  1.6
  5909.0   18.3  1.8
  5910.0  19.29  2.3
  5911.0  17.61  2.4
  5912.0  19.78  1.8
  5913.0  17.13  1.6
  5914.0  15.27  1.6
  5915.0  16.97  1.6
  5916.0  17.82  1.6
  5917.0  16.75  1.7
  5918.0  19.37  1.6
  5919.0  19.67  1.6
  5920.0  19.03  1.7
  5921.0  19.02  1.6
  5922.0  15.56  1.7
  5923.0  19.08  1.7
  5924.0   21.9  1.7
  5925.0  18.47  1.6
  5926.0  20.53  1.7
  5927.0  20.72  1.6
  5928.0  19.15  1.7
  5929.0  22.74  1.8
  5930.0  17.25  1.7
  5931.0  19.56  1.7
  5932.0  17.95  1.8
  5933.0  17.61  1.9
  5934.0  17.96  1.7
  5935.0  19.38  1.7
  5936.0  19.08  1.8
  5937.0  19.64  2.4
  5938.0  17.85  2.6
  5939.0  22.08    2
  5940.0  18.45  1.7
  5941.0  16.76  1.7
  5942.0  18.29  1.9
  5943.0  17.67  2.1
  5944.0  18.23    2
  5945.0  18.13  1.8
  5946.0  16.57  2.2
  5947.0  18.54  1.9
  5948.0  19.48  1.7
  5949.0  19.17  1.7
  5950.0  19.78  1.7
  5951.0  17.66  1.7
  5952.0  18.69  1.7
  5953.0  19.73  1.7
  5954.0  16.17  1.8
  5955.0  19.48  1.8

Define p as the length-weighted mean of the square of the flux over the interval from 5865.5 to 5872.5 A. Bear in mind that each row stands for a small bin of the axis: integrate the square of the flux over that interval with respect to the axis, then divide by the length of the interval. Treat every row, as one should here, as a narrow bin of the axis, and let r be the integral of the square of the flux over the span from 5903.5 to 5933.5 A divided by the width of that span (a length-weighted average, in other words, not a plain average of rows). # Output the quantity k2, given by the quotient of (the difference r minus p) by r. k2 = -0.08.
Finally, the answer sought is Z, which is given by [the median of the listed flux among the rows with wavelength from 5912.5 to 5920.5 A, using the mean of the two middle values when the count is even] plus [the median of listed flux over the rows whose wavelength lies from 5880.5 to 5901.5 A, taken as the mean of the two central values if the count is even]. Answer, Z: 34.7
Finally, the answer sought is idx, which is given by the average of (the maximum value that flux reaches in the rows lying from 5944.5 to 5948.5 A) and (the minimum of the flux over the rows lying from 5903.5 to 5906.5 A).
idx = 18.0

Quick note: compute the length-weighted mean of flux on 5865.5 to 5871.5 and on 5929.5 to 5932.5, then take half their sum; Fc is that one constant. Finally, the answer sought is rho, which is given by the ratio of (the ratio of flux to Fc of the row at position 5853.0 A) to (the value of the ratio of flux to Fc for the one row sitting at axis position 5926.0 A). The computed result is 0.96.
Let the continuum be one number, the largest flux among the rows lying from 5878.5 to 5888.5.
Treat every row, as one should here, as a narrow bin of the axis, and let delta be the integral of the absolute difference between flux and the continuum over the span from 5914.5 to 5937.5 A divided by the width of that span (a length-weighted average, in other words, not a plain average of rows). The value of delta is 2.6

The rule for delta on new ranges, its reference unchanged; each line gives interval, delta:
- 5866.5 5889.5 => 2.3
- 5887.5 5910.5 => 4.5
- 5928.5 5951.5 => 2.8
